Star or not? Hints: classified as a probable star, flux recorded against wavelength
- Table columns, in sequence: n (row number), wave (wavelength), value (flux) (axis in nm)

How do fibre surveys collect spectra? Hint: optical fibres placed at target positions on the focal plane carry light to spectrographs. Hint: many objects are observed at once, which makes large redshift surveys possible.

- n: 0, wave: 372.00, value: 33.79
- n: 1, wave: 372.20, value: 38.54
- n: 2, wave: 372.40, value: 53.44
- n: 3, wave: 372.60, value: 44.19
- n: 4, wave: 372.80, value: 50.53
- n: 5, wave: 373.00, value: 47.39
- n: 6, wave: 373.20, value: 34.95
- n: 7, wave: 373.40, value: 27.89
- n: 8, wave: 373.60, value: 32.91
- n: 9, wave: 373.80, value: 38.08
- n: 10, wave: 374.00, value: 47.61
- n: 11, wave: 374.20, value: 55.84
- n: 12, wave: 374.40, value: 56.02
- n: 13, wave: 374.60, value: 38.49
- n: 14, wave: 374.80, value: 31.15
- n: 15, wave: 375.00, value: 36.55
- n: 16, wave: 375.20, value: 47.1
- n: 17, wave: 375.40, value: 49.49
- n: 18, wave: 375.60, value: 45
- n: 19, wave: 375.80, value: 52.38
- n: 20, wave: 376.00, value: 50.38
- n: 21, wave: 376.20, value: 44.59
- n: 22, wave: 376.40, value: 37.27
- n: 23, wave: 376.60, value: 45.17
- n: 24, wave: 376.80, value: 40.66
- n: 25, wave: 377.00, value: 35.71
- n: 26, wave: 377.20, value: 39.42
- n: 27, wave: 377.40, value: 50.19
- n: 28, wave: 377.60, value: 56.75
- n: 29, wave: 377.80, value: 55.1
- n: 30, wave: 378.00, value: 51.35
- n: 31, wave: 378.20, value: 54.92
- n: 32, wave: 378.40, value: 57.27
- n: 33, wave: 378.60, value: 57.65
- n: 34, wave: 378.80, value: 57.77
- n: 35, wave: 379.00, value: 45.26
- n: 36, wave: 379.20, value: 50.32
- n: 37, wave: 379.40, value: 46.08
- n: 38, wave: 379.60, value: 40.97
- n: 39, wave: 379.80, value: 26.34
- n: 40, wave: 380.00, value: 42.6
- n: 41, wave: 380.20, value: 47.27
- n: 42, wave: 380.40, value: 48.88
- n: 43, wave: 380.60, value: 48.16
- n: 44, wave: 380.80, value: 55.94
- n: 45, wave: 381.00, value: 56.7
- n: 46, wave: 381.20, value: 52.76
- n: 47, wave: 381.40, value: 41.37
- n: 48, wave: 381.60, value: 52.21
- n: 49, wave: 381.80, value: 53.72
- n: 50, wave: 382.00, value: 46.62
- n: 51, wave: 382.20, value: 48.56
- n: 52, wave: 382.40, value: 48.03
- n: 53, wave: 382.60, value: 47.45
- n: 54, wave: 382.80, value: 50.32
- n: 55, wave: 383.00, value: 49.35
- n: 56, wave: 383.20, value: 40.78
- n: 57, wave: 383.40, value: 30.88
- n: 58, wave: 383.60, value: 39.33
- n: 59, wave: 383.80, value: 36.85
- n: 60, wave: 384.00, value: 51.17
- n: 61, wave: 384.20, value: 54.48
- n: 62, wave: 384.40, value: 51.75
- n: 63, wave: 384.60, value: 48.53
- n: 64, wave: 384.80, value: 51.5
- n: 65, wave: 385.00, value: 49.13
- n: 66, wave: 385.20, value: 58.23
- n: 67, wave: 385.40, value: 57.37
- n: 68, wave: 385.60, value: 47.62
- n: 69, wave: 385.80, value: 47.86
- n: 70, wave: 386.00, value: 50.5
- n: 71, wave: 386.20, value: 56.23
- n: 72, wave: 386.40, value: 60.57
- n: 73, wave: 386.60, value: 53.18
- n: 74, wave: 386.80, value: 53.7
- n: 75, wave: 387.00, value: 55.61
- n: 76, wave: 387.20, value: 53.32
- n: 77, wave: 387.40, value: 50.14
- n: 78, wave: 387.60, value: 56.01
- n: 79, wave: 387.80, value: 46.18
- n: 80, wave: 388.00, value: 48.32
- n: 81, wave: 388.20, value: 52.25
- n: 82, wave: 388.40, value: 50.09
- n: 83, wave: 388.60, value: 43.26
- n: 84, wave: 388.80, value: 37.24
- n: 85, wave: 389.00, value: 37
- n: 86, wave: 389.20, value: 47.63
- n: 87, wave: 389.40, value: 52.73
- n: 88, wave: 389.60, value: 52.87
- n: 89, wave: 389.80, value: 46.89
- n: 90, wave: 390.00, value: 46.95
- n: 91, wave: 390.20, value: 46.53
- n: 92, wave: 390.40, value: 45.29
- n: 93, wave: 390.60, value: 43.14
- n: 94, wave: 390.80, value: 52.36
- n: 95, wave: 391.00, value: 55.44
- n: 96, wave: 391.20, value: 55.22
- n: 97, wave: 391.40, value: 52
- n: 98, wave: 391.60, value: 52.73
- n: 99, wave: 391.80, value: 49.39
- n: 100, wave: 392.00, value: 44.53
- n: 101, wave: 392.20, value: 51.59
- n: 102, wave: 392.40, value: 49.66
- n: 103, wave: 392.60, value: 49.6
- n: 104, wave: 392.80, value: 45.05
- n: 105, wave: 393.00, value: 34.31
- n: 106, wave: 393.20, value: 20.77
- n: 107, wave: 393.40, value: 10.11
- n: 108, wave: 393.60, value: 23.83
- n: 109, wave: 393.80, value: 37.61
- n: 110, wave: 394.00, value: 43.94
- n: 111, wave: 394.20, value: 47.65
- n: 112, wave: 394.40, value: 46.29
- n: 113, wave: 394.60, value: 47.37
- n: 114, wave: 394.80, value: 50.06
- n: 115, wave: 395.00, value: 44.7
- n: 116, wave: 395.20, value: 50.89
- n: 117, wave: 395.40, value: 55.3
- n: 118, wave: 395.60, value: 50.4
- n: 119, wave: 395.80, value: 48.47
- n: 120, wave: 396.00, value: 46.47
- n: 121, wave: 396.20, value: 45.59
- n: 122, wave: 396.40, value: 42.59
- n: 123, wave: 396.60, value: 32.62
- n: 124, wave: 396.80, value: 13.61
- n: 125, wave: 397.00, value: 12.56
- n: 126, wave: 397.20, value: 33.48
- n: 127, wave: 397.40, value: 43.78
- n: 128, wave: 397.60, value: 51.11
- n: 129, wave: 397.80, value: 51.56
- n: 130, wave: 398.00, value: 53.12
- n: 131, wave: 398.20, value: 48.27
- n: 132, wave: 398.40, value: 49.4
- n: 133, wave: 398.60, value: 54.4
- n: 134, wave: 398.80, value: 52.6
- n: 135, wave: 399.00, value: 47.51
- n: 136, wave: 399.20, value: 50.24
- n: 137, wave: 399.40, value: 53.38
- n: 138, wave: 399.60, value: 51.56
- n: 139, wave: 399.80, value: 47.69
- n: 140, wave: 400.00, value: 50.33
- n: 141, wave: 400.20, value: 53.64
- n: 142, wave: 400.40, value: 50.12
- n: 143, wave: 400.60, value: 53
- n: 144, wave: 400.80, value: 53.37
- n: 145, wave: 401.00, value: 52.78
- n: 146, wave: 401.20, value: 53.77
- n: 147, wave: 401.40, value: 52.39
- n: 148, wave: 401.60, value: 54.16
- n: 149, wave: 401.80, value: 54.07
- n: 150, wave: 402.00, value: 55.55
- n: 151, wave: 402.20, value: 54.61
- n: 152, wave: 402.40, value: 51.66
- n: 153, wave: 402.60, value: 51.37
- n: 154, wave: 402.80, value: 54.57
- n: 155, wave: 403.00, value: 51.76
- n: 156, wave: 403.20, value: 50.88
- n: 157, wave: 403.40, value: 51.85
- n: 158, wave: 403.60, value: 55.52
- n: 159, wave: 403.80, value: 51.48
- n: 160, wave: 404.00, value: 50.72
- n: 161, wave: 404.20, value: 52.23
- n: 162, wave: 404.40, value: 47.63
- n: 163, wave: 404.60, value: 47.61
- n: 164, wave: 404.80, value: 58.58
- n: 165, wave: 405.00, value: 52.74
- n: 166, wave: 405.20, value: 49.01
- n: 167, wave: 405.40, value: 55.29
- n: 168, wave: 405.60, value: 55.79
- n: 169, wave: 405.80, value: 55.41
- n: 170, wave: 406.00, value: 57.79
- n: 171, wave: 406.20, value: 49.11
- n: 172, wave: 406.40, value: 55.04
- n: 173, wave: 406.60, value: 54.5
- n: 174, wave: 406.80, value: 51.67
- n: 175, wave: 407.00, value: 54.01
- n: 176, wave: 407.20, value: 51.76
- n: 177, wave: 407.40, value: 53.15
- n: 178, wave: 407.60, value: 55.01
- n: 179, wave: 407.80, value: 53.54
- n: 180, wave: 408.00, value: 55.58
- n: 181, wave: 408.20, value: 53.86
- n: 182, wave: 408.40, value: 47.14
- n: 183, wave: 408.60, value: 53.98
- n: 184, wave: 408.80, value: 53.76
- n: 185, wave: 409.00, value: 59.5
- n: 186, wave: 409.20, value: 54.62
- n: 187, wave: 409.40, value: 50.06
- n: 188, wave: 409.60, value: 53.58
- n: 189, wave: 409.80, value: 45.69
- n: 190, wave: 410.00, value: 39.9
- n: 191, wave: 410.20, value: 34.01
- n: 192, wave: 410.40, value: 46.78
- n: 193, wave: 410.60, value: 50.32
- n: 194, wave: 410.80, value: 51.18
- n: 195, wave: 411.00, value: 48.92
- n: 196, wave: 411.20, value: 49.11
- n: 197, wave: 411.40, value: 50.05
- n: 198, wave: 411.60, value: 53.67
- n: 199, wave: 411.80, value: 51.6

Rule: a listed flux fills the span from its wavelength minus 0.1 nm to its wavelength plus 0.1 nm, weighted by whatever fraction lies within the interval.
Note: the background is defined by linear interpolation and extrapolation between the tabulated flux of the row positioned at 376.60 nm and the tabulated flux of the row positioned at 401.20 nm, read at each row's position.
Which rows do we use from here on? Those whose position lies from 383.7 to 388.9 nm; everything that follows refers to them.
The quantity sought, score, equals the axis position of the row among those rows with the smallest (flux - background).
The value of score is 388.80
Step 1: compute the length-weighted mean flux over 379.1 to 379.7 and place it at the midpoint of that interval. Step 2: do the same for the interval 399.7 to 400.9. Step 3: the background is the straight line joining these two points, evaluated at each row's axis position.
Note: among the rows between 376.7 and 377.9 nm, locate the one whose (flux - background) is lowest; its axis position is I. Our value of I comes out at 377.00 nm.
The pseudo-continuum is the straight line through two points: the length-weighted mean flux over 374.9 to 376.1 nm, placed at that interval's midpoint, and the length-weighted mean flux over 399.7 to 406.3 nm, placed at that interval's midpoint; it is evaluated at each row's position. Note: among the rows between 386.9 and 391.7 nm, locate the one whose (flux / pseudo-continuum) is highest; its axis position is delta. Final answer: 387.60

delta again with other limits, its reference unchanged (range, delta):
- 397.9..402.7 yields 402.00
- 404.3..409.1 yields 404.80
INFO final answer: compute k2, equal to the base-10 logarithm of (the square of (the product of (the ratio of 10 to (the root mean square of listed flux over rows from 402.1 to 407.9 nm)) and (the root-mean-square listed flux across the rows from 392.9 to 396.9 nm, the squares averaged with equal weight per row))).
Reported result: 1.79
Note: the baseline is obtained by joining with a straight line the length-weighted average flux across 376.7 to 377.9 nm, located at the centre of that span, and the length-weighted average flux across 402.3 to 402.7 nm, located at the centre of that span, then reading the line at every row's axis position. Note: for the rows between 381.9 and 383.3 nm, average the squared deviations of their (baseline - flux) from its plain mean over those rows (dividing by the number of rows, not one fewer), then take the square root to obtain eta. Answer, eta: 3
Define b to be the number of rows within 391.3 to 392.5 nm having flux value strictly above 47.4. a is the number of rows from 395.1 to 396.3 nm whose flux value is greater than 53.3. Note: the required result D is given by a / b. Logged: 0.2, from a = 1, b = 5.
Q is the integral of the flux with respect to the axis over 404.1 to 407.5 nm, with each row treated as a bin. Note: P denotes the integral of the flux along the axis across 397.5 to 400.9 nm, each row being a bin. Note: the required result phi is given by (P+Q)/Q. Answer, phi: 1.97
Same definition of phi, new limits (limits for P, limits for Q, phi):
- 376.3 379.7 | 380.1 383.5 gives 2.00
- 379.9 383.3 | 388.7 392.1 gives 2.02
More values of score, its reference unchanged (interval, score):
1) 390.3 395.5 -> 393.40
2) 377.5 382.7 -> 379.80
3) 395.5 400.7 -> 397.00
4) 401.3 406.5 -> 404.60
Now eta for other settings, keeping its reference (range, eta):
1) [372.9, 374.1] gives 7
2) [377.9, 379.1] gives 5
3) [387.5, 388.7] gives 4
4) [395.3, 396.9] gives 12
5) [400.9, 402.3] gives 1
